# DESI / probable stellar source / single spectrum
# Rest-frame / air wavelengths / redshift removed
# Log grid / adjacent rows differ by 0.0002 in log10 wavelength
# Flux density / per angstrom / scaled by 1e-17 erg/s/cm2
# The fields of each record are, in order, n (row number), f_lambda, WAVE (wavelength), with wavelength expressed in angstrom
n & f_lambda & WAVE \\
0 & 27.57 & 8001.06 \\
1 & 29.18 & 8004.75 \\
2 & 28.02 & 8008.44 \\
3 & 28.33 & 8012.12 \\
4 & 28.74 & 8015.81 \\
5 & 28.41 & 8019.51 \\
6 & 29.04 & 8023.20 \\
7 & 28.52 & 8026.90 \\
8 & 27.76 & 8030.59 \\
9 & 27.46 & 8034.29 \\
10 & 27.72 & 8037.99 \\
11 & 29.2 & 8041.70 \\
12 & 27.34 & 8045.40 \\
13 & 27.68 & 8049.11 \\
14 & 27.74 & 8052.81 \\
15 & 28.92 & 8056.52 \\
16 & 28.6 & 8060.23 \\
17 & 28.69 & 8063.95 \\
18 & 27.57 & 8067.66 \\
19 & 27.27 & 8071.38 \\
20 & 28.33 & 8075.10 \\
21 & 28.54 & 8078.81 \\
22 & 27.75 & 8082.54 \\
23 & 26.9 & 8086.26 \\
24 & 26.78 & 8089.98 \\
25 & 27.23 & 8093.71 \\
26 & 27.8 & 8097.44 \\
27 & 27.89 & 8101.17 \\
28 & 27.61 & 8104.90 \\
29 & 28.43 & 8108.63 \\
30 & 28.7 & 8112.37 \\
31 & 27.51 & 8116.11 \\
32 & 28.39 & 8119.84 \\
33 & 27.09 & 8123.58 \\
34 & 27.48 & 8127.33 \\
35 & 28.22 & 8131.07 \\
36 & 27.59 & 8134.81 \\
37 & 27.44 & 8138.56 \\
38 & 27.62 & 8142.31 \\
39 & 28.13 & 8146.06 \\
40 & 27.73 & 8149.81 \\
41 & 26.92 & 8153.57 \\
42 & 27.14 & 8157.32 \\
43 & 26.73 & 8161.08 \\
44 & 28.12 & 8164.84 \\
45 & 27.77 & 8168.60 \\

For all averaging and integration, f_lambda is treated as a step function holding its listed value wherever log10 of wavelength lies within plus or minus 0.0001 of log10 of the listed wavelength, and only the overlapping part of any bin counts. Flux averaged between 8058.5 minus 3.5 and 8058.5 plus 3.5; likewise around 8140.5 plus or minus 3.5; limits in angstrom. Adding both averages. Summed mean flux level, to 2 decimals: 56.29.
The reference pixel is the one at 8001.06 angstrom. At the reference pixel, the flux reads 27.57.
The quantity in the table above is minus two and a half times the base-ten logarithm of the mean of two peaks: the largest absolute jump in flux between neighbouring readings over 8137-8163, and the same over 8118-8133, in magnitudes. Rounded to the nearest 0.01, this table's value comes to -0.06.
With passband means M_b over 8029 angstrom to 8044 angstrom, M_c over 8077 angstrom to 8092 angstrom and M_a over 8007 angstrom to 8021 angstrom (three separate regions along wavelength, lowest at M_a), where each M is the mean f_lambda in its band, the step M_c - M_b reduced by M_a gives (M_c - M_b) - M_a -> -28.9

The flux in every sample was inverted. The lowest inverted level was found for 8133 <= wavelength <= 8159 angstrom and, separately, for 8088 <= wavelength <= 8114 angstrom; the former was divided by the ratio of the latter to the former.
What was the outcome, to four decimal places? 0.0363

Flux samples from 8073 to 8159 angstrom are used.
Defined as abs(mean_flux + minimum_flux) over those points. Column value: 54.5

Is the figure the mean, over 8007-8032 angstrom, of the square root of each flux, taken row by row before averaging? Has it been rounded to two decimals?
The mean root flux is 5.33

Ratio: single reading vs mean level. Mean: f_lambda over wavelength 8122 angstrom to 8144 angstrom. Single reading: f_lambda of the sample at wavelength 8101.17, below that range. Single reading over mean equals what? 1.01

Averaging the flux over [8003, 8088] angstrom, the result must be 28.2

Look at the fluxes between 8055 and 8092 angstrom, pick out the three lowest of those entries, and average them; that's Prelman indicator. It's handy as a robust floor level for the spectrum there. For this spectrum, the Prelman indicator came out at 27.0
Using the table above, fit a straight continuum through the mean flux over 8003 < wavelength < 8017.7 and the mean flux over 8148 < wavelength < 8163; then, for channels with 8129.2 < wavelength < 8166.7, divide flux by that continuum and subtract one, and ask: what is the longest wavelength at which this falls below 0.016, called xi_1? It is 8161.08 angstrom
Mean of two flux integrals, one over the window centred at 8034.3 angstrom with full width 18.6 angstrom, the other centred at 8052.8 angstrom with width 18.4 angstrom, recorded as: 520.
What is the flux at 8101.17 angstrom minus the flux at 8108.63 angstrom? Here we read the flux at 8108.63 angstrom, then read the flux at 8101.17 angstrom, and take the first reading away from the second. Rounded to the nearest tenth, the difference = -0.5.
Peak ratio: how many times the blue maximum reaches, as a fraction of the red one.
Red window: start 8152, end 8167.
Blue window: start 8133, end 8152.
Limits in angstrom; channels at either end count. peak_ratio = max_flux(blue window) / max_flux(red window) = 1.00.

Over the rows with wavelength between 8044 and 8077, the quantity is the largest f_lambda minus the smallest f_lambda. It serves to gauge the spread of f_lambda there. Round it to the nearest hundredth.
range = 1.65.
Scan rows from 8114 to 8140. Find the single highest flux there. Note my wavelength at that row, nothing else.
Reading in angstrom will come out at 8119.84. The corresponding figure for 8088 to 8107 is 8101.17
